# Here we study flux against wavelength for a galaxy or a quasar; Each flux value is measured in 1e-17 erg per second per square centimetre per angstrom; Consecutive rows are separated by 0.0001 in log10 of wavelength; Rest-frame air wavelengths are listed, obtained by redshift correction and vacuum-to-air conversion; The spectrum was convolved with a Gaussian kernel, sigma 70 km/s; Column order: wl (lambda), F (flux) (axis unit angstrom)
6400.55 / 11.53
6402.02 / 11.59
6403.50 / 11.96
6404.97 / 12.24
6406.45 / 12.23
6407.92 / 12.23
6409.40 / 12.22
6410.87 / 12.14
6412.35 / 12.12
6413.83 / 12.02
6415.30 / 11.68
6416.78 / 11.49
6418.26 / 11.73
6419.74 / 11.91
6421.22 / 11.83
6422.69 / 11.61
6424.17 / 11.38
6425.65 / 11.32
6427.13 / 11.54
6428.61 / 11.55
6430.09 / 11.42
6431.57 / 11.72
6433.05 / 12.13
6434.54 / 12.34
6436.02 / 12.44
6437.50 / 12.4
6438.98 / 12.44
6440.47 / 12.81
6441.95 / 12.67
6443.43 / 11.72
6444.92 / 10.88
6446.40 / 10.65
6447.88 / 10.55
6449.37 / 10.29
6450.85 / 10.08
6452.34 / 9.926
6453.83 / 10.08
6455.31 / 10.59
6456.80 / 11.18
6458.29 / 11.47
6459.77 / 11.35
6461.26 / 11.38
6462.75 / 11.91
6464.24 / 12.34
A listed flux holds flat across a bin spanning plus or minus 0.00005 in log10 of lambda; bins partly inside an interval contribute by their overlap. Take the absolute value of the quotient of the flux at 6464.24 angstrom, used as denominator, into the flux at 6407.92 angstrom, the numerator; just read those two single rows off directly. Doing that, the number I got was 0.99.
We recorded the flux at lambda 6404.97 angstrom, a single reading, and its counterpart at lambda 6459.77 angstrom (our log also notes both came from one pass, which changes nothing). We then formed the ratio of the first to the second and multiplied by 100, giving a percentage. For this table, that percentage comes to 108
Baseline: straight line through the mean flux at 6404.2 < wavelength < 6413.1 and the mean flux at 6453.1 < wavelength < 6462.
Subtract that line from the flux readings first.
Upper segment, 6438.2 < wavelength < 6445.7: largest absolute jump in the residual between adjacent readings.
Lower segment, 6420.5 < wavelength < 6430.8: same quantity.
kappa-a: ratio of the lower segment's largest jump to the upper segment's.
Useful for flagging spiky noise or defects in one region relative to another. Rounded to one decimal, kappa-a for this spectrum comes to 0.3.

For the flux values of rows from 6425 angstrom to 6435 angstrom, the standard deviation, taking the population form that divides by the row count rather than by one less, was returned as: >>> 0.35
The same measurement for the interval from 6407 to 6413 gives 0.05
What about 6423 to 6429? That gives 0.10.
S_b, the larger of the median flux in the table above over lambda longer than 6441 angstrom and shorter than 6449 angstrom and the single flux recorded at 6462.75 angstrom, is 11.9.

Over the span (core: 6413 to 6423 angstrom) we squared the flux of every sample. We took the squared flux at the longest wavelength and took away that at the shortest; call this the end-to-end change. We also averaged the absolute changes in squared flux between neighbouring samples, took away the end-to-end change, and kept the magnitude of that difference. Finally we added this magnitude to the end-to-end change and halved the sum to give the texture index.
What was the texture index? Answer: 2.4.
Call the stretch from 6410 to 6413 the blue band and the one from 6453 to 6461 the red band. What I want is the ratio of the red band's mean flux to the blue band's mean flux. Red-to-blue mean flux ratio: 0.90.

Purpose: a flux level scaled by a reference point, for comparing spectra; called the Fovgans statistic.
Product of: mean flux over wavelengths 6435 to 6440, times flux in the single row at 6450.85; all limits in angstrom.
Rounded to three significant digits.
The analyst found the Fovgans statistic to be 125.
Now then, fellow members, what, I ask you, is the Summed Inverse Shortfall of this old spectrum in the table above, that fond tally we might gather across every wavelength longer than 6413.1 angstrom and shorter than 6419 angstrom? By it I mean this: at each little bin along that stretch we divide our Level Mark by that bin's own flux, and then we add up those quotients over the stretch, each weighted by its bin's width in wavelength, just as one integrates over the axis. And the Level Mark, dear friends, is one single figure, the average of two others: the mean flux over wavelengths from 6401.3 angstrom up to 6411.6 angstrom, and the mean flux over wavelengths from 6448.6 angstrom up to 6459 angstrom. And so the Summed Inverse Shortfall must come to 5.7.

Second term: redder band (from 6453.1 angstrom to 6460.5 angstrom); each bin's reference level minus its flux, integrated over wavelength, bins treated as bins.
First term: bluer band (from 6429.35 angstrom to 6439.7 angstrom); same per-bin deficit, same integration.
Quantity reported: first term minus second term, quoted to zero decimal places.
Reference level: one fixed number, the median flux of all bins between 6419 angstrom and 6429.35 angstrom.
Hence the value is -11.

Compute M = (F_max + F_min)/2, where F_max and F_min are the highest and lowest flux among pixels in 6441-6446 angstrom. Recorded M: 11.8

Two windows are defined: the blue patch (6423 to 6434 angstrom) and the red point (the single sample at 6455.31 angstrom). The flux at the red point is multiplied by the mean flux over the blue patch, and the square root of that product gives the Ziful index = 11.1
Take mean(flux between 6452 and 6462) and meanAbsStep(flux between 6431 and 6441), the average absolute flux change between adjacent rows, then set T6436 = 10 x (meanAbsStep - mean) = -107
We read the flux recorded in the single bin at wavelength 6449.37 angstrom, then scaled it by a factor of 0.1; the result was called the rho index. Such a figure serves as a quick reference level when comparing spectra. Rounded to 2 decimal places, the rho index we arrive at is 1.03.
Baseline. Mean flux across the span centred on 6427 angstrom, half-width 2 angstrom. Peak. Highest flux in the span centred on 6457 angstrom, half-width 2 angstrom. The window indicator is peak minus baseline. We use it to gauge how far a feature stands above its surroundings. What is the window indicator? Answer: 0.00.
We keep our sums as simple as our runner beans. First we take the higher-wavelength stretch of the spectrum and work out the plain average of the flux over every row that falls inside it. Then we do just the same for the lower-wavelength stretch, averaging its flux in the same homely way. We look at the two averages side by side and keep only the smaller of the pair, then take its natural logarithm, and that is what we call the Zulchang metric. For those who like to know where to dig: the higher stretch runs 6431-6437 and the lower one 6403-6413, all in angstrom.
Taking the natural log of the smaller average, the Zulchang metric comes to 2.50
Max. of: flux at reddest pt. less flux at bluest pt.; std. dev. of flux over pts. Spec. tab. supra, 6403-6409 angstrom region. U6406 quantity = 0.27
